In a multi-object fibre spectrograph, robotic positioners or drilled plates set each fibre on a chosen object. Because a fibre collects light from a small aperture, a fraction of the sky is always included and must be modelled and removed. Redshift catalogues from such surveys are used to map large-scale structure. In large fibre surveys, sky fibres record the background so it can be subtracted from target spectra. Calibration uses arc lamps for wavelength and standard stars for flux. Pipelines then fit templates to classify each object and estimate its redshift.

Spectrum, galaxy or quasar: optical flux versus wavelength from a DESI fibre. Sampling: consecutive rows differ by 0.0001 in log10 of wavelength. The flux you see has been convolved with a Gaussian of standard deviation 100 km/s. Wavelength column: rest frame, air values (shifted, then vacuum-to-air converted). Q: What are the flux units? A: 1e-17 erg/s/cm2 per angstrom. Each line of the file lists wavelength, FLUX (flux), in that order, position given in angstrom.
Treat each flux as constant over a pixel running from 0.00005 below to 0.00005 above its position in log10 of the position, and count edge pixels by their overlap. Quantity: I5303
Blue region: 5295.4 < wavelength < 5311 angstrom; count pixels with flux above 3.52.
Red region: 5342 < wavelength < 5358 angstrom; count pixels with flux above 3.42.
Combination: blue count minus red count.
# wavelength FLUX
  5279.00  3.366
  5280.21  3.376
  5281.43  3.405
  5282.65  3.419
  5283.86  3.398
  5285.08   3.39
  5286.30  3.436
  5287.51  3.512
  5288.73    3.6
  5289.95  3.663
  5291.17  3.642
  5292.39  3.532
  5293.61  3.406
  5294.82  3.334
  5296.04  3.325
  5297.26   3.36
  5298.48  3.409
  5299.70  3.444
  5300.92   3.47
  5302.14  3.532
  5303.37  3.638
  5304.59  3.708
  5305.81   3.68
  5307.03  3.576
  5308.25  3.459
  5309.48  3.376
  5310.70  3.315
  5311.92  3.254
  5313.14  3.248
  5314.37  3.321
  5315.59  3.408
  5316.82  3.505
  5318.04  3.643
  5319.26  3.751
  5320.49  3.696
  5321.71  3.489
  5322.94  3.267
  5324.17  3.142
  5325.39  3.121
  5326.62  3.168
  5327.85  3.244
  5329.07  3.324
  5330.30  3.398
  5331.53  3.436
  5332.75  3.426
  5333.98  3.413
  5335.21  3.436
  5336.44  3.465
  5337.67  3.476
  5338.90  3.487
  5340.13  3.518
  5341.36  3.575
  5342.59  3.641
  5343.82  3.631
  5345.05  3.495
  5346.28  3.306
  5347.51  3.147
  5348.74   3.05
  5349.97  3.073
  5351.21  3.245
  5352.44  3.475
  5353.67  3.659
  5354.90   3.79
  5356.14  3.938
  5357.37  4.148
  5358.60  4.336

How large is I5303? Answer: -3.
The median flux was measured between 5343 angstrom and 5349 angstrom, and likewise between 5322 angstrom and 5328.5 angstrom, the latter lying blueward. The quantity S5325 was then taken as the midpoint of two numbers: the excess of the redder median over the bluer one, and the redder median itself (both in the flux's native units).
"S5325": 1.72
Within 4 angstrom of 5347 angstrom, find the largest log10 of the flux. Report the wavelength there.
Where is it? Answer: 5343.82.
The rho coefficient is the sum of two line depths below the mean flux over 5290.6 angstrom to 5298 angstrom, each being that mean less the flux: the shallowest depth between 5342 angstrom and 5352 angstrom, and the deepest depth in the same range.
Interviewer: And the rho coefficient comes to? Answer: 0.18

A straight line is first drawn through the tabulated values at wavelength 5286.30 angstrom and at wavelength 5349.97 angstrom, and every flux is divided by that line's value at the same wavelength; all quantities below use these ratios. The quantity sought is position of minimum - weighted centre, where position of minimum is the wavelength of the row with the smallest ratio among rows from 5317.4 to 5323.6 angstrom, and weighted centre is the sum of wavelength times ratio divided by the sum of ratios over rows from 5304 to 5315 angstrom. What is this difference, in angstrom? 13.6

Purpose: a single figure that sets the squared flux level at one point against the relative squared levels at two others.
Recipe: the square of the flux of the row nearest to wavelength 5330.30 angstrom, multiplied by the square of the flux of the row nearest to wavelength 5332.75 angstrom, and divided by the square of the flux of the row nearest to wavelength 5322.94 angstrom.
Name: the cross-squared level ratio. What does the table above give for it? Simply 13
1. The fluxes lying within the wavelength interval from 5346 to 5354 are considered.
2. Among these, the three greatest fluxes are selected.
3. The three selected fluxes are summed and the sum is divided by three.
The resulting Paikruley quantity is 3.48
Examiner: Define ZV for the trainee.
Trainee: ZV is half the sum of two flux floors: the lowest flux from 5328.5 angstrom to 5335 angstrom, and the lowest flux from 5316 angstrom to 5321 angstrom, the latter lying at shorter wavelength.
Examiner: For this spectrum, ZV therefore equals 3.41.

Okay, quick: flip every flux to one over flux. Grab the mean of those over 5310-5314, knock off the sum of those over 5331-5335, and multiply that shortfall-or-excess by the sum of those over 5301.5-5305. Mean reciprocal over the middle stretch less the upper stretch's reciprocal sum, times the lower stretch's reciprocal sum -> -0.472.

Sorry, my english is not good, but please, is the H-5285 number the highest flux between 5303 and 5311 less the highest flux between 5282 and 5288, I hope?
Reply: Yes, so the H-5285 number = 0.20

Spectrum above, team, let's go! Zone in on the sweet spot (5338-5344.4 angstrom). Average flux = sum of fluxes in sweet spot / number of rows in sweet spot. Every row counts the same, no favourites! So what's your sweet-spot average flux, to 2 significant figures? 3.6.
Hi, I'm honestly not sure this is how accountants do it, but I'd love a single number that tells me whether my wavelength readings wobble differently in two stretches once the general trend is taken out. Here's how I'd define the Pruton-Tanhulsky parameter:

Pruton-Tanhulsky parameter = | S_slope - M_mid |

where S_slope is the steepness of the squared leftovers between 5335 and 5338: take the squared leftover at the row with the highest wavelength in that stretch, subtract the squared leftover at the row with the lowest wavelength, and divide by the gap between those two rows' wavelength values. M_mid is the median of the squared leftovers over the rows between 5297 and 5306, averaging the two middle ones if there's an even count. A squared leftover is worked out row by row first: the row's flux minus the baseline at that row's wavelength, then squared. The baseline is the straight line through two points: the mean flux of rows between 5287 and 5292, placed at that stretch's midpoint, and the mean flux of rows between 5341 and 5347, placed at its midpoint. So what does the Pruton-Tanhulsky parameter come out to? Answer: 0.018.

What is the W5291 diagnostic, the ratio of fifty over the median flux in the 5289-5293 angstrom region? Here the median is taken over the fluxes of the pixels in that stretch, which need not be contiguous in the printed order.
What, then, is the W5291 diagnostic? 13.7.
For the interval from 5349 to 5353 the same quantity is 15.4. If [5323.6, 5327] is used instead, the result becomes 15.9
